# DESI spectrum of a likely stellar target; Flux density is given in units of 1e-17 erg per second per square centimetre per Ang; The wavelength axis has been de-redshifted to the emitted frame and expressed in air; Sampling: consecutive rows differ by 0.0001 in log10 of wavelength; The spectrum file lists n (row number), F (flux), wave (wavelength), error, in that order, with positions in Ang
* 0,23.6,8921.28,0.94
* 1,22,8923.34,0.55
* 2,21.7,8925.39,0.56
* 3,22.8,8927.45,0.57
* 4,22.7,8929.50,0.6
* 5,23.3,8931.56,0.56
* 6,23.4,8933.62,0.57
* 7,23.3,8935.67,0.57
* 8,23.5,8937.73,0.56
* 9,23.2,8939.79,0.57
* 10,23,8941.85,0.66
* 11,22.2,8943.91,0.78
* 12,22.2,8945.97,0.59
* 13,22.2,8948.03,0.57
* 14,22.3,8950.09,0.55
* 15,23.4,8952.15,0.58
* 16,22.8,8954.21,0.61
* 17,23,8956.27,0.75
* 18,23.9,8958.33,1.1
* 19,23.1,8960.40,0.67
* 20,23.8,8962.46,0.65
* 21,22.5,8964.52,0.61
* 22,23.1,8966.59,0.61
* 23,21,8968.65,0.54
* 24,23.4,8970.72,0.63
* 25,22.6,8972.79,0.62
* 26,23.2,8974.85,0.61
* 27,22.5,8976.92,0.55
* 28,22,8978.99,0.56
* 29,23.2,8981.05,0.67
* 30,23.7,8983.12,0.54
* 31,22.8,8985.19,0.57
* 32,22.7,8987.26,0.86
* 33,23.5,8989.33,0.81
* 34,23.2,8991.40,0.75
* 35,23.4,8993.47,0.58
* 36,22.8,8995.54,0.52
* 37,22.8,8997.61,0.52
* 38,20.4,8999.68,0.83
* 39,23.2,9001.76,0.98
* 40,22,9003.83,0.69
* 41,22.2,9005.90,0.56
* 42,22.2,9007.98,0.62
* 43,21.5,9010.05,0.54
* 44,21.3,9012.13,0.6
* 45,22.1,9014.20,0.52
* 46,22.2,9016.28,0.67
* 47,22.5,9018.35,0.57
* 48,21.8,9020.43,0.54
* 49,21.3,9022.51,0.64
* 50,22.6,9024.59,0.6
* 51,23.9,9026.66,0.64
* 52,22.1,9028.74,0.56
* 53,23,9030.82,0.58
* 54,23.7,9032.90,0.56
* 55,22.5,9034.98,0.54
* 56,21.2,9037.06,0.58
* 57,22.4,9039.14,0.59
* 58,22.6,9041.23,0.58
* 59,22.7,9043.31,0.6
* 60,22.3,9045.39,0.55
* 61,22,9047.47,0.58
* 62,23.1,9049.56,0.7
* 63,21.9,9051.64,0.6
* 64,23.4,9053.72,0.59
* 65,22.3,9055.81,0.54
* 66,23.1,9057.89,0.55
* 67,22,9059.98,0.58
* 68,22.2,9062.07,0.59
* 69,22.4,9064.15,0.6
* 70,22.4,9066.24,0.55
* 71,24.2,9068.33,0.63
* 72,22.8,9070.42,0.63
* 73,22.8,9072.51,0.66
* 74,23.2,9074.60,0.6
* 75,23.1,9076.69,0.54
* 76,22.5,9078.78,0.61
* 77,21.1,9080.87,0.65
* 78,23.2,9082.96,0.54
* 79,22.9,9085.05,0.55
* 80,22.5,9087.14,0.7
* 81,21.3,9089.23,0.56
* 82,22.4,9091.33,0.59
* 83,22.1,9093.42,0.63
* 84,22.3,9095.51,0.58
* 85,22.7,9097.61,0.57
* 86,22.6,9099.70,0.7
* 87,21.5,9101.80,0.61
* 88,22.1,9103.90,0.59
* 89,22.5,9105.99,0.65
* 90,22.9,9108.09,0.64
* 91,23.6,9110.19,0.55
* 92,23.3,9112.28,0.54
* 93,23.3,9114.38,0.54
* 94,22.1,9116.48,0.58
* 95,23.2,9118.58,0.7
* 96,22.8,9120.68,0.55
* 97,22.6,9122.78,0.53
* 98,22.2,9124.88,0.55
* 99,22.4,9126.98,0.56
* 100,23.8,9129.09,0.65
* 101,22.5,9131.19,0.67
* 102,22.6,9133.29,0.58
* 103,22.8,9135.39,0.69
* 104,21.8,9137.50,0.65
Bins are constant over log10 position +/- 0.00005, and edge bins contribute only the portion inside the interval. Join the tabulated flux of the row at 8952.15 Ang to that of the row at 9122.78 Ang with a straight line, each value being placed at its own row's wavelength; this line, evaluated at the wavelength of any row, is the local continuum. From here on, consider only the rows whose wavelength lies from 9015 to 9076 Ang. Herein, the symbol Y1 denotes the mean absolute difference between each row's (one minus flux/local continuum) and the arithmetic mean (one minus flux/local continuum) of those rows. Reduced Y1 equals 0.0240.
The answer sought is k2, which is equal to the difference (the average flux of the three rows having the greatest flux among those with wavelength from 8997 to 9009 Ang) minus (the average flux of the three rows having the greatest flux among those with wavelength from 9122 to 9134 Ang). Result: -0.3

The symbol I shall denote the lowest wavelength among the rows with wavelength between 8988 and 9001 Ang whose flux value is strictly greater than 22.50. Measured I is 8989.33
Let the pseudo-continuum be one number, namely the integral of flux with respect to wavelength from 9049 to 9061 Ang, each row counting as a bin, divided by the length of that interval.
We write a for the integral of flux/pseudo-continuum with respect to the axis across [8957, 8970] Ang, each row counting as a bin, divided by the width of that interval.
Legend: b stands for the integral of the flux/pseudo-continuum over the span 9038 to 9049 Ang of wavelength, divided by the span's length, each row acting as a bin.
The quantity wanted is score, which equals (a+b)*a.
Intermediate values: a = 1.01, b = 0.99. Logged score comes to 2.03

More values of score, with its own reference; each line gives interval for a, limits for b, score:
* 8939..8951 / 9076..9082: 1.97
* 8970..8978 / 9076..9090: 2.02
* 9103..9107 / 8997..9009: 1.94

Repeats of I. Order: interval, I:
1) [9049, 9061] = 9049.56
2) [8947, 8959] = 8952.15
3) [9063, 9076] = 9068.33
